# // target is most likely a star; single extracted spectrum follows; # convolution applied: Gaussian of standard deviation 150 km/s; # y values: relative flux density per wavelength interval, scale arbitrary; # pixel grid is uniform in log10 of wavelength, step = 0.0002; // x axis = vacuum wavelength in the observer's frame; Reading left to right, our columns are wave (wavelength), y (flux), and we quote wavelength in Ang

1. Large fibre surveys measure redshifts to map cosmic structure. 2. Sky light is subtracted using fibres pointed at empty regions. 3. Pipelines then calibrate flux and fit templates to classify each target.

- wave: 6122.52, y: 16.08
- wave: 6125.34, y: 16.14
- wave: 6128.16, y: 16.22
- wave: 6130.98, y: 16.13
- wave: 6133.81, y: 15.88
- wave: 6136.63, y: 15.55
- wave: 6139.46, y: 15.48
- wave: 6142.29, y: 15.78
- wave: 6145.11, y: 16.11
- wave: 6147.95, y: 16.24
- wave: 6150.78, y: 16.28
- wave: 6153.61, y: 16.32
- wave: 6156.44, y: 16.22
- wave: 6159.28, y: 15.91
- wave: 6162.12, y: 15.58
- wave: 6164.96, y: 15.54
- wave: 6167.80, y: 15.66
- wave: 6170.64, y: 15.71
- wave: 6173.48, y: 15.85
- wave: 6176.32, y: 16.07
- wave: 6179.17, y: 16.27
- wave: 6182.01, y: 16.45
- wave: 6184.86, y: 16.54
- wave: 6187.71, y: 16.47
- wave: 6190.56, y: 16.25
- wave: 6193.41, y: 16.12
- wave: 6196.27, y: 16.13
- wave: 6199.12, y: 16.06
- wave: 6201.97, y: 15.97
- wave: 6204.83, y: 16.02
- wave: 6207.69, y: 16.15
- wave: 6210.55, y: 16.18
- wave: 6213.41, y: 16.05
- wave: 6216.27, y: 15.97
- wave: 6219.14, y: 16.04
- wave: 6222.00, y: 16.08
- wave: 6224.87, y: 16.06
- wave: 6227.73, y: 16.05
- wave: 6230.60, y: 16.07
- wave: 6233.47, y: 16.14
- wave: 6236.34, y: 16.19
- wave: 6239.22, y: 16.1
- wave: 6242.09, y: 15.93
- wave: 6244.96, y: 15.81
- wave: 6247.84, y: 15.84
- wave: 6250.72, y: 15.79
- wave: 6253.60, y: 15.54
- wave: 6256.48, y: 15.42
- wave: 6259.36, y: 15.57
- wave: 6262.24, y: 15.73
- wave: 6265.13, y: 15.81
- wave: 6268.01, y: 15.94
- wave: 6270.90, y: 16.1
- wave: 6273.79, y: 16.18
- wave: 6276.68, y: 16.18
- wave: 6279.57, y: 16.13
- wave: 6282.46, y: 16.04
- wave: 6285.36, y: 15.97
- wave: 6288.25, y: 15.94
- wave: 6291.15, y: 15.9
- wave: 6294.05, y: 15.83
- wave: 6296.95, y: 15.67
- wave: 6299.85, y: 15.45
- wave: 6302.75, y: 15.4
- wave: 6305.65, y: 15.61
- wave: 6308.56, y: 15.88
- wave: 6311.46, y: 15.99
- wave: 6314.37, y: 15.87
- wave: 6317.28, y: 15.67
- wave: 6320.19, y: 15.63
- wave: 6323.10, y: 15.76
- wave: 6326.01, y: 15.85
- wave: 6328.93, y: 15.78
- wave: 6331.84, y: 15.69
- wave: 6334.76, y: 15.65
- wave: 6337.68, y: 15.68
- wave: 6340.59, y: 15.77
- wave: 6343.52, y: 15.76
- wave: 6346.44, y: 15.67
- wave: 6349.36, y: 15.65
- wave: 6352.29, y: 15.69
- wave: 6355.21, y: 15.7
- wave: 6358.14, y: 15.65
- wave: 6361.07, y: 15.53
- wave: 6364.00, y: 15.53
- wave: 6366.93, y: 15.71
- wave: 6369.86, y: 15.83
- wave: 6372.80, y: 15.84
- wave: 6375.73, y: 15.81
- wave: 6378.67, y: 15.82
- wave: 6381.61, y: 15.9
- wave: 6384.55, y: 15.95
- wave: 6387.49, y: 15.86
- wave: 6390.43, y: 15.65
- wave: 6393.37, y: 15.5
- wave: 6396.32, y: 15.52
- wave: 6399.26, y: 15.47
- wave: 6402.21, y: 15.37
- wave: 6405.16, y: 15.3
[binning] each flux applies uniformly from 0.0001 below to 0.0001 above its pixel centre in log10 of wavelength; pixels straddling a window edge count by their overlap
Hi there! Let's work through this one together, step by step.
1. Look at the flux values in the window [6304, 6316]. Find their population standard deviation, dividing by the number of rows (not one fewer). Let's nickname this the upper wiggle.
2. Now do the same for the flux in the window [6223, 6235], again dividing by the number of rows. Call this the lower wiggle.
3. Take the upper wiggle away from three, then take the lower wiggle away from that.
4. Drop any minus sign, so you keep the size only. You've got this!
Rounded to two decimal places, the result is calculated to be 2.83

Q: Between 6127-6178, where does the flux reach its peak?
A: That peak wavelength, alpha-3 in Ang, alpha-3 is 6153.61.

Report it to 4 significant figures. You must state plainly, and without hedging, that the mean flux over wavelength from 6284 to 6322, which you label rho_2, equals 15.75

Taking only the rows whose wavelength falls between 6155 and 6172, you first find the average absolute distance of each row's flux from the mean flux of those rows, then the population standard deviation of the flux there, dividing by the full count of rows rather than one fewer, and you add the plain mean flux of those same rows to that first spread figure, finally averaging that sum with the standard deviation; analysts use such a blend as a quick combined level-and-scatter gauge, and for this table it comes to 8.10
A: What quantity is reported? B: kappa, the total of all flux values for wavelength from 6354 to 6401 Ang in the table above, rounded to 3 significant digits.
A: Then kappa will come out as 251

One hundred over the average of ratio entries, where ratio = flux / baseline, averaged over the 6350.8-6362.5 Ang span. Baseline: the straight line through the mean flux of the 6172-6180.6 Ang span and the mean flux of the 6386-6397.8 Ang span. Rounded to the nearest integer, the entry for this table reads 100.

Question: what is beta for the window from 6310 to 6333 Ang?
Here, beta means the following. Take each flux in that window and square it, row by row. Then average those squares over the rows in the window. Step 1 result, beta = 249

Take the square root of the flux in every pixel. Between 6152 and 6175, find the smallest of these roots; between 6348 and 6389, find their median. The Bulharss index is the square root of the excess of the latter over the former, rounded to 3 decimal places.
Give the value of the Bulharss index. 0.167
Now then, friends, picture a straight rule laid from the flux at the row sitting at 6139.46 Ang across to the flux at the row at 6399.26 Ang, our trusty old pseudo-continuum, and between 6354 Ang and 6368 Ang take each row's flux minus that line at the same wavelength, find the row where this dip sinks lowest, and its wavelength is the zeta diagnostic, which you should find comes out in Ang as 6361.07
